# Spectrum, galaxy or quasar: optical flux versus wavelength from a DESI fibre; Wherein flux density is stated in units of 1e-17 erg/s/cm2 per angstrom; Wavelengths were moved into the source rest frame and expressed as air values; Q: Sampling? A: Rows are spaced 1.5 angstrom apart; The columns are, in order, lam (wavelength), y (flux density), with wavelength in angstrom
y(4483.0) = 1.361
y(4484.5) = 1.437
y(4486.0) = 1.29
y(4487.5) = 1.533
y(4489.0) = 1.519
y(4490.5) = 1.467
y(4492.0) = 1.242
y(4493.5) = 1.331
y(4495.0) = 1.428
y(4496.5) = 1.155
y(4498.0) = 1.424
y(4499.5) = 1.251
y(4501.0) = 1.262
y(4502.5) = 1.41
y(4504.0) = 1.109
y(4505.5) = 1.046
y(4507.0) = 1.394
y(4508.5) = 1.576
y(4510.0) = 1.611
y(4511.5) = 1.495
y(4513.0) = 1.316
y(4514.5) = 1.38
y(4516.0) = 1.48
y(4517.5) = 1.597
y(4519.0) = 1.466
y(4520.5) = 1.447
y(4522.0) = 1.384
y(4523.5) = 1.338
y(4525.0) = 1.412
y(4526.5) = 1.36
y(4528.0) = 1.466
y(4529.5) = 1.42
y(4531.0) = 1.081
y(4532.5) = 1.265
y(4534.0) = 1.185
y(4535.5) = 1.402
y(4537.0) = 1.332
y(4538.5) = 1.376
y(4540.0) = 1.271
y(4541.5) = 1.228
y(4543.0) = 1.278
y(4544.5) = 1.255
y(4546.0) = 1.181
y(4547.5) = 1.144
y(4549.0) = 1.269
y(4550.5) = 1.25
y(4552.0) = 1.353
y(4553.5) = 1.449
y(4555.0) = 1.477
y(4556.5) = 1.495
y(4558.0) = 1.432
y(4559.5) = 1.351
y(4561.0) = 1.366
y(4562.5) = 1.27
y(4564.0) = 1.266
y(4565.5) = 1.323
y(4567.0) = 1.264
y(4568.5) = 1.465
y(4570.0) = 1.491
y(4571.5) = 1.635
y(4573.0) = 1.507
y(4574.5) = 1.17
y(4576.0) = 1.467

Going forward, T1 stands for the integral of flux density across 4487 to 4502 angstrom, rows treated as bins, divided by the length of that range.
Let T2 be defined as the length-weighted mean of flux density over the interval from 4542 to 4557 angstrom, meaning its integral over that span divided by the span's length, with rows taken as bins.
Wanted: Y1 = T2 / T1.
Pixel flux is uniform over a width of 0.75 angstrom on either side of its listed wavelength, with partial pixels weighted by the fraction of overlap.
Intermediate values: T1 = 1.36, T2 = 1.31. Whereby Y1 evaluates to 0.96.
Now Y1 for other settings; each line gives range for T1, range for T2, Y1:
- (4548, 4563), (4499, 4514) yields 0.99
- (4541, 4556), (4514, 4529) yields 1.11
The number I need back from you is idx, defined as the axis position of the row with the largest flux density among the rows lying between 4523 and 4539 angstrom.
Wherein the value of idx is 4528.0 angstrom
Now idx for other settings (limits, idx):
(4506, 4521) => 4510.0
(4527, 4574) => 4571.5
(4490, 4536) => 4510.0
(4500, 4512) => 4510.0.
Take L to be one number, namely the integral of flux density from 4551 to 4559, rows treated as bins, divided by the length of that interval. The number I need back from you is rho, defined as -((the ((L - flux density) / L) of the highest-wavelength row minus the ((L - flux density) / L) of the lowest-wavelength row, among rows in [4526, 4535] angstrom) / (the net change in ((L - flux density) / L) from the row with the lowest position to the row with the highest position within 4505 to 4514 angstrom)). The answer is 1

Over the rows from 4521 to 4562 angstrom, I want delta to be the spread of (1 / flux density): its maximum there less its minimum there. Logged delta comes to 0.26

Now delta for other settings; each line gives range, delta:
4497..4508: 0.25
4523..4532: 0.24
